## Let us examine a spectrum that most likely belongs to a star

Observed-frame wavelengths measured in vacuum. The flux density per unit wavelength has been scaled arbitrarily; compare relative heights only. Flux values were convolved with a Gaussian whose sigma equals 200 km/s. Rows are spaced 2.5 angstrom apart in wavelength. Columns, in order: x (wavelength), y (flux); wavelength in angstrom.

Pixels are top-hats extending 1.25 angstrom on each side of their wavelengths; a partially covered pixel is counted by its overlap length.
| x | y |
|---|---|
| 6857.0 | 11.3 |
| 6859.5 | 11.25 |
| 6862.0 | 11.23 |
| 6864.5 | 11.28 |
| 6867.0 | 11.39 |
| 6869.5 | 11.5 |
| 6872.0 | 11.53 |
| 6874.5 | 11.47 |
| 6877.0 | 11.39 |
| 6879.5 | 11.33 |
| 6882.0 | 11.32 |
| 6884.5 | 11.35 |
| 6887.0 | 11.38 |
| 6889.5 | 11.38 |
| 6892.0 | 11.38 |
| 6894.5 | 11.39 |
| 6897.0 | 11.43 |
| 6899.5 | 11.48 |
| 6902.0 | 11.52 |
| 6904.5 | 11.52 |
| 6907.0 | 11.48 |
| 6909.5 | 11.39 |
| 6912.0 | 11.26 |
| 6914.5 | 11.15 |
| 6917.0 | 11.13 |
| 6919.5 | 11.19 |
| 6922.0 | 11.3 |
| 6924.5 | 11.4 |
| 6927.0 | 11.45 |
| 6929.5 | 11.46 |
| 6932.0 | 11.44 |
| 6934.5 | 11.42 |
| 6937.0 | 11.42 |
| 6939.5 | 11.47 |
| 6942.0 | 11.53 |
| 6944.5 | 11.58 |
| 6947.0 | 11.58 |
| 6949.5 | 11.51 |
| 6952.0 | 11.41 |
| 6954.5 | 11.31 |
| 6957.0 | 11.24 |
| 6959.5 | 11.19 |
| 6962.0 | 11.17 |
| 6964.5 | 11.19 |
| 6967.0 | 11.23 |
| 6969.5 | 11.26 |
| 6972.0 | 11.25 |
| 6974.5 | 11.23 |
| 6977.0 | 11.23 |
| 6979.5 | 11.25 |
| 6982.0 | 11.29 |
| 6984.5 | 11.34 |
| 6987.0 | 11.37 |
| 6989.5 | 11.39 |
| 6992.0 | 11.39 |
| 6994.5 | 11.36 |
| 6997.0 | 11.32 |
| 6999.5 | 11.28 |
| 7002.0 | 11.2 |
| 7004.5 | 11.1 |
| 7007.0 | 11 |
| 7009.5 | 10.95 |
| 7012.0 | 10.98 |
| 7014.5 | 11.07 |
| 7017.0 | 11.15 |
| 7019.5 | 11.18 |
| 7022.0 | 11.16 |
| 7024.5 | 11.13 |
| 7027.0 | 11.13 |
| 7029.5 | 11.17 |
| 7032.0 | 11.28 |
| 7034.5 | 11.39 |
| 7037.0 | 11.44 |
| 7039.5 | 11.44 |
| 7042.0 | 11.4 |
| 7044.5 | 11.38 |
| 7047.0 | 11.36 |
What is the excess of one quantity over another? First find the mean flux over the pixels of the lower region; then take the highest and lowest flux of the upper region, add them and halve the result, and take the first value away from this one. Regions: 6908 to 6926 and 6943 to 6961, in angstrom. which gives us 0.12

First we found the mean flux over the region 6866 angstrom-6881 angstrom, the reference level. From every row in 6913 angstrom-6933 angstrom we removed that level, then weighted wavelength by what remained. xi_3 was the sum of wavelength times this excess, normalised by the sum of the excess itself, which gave 6917.3 angstrom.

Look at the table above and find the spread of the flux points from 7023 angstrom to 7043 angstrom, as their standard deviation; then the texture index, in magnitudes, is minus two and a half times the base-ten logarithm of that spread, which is 2.2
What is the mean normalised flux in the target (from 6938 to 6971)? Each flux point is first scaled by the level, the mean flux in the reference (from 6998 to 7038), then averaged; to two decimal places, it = 1.02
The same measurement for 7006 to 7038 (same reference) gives 1.00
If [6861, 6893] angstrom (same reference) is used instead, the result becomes 1.02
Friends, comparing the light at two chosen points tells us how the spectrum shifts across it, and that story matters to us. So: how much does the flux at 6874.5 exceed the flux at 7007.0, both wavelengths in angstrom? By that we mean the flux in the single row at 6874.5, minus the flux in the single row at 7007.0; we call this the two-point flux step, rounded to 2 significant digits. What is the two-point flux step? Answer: 0.47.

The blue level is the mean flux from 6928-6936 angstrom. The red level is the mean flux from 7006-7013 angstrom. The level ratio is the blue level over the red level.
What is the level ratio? 1.04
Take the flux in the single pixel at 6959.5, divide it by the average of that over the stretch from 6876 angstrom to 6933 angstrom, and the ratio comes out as 0.98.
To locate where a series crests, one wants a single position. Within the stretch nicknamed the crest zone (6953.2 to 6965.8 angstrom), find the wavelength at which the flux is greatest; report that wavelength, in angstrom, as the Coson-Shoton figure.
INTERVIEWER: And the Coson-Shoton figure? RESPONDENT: 6954.5 angstrom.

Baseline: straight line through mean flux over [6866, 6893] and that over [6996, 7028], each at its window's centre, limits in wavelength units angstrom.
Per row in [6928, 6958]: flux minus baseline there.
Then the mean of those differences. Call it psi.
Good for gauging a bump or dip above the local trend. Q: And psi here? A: 0.18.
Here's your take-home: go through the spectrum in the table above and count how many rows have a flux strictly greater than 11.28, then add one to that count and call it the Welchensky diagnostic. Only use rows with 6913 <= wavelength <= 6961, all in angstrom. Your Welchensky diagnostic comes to 15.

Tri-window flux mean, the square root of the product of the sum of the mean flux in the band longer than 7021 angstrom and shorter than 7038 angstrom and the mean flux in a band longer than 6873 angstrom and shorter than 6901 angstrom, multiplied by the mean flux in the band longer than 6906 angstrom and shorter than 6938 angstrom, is 16.0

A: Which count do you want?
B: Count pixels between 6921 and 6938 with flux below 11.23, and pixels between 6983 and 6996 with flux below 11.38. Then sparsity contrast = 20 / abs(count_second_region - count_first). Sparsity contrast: 7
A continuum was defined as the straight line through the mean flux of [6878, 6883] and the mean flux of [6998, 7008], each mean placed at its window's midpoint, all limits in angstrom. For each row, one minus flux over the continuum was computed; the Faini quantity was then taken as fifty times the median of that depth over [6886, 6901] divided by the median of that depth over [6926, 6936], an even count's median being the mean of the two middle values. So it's 20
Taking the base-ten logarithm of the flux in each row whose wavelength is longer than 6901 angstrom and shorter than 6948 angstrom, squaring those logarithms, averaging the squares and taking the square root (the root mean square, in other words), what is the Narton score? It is 1.057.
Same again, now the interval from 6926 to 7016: 1.053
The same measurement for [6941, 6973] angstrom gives 1.055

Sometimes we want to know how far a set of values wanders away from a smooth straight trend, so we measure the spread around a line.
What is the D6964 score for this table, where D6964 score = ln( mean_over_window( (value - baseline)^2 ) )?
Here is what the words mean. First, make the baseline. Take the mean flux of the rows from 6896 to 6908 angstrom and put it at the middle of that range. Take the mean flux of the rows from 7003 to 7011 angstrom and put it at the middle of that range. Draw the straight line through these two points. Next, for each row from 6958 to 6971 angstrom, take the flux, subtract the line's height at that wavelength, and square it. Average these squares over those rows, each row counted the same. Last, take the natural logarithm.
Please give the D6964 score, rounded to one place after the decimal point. -6.1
